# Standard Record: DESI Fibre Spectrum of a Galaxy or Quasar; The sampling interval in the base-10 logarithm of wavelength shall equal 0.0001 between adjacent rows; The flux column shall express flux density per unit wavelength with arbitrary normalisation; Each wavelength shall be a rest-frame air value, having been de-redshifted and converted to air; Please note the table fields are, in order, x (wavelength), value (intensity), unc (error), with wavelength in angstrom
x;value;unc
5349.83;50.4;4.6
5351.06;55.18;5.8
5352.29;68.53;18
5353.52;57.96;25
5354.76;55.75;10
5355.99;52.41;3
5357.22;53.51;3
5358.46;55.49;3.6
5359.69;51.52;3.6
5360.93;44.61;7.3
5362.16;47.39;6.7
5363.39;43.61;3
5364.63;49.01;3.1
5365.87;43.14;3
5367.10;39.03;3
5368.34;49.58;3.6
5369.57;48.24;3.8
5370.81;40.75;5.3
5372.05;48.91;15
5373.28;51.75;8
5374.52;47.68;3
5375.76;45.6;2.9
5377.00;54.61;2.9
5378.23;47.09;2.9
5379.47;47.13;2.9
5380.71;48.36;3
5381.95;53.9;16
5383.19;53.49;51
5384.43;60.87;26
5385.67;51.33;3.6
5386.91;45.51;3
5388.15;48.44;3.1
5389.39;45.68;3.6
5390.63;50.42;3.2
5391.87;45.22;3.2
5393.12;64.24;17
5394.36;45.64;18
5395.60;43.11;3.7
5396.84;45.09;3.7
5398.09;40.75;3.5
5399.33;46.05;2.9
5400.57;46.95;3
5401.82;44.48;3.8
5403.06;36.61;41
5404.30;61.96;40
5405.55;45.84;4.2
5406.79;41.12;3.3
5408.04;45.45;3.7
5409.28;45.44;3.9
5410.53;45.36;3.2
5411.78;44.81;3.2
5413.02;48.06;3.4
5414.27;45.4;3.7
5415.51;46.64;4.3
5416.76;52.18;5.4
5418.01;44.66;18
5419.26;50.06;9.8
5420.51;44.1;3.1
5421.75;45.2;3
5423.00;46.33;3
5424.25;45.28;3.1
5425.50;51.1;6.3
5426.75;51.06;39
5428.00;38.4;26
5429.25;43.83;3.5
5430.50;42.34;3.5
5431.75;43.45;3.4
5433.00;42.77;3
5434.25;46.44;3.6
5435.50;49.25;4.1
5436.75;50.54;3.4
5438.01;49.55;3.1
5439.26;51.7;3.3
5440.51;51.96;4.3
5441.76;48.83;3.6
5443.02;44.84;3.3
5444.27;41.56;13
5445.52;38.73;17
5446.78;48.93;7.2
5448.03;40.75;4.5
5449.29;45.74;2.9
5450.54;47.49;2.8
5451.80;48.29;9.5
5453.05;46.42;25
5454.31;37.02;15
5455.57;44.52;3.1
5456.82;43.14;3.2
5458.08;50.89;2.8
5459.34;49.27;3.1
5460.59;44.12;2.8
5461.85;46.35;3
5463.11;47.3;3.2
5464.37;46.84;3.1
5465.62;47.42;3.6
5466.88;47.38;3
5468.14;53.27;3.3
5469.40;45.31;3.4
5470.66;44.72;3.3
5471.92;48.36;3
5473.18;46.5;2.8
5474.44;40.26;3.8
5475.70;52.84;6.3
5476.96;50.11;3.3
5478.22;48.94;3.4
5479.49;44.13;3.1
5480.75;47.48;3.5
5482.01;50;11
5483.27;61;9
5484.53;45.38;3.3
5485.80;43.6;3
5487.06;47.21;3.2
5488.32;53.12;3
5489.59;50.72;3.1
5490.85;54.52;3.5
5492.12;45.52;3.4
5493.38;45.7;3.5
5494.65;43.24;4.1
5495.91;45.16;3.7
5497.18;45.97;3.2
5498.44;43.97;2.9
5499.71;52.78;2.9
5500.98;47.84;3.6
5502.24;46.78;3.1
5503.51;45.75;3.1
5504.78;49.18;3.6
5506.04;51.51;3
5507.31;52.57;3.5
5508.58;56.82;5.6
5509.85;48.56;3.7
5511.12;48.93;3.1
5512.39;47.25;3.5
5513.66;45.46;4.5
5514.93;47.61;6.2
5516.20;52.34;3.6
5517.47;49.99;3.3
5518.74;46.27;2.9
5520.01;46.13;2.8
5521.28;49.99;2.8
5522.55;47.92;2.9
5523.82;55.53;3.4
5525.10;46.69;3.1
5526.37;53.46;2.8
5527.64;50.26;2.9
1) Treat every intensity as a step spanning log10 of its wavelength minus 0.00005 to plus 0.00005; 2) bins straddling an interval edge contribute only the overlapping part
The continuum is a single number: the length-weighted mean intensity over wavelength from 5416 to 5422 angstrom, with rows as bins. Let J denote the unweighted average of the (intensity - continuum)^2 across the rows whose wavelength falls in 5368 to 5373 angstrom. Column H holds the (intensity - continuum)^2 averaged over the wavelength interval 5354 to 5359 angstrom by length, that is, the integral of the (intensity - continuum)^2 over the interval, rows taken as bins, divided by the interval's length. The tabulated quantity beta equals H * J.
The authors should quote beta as 667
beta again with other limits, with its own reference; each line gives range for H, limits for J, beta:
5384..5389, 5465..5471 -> 403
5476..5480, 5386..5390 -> 21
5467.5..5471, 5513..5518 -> 143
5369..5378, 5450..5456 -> 390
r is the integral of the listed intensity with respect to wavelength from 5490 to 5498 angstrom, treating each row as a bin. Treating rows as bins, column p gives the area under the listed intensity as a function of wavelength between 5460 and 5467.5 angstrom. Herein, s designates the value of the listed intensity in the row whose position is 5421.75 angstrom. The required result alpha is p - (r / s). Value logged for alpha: 341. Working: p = 349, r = 374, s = 45.2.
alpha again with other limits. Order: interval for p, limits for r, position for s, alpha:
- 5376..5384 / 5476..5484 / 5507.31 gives 398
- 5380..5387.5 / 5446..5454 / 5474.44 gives 382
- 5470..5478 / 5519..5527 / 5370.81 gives 368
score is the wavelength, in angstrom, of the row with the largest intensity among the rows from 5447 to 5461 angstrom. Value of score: 5458.08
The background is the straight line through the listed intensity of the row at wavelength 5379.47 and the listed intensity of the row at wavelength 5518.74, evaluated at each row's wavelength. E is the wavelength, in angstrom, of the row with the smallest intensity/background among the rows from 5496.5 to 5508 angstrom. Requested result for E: 5498.44 angstrom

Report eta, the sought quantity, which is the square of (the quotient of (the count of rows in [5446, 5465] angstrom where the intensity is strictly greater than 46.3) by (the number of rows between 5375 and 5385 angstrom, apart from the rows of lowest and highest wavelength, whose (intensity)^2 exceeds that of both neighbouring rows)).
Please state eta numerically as 20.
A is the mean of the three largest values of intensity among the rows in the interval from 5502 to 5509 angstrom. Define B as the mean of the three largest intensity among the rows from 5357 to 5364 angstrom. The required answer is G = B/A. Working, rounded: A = 53.6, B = 54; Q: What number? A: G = 1.00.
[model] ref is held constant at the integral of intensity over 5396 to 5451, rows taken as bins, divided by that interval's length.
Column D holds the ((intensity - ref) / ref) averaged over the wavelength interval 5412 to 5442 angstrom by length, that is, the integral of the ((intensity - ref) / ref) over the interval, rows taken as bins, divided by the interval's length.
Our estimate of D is 0.02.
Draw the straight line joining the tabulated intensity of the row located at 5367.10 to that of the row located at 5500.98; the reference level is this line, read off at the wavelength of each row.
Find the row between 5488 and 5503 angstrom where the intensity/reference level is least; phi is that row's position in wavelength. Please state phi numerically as 5494.65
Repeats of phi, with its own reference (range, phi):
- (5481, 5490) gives 5485.80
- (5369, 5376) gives 5370.81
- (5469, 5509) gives 5474.44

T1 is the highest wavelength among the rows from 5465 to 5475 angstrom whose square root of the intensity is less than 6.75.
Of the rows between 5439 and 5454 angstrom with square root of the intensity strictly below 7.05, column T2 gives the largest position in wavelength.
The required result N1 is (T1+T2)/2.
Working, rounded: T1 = 5474.44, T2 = 5453.05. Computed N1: 5463.7 angstrom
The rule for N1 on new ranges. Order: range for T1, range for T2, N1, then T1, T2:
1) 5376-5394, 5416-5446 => 5418.7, 5391.87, 5445.52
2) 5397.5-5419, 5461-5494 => 5455.7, 5418.01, 5493.38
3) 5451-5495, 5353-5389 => 5441.4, 5494.65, 5388.15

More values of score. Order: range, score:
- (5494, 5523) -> 5508.58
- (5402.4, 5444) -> 5404.30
